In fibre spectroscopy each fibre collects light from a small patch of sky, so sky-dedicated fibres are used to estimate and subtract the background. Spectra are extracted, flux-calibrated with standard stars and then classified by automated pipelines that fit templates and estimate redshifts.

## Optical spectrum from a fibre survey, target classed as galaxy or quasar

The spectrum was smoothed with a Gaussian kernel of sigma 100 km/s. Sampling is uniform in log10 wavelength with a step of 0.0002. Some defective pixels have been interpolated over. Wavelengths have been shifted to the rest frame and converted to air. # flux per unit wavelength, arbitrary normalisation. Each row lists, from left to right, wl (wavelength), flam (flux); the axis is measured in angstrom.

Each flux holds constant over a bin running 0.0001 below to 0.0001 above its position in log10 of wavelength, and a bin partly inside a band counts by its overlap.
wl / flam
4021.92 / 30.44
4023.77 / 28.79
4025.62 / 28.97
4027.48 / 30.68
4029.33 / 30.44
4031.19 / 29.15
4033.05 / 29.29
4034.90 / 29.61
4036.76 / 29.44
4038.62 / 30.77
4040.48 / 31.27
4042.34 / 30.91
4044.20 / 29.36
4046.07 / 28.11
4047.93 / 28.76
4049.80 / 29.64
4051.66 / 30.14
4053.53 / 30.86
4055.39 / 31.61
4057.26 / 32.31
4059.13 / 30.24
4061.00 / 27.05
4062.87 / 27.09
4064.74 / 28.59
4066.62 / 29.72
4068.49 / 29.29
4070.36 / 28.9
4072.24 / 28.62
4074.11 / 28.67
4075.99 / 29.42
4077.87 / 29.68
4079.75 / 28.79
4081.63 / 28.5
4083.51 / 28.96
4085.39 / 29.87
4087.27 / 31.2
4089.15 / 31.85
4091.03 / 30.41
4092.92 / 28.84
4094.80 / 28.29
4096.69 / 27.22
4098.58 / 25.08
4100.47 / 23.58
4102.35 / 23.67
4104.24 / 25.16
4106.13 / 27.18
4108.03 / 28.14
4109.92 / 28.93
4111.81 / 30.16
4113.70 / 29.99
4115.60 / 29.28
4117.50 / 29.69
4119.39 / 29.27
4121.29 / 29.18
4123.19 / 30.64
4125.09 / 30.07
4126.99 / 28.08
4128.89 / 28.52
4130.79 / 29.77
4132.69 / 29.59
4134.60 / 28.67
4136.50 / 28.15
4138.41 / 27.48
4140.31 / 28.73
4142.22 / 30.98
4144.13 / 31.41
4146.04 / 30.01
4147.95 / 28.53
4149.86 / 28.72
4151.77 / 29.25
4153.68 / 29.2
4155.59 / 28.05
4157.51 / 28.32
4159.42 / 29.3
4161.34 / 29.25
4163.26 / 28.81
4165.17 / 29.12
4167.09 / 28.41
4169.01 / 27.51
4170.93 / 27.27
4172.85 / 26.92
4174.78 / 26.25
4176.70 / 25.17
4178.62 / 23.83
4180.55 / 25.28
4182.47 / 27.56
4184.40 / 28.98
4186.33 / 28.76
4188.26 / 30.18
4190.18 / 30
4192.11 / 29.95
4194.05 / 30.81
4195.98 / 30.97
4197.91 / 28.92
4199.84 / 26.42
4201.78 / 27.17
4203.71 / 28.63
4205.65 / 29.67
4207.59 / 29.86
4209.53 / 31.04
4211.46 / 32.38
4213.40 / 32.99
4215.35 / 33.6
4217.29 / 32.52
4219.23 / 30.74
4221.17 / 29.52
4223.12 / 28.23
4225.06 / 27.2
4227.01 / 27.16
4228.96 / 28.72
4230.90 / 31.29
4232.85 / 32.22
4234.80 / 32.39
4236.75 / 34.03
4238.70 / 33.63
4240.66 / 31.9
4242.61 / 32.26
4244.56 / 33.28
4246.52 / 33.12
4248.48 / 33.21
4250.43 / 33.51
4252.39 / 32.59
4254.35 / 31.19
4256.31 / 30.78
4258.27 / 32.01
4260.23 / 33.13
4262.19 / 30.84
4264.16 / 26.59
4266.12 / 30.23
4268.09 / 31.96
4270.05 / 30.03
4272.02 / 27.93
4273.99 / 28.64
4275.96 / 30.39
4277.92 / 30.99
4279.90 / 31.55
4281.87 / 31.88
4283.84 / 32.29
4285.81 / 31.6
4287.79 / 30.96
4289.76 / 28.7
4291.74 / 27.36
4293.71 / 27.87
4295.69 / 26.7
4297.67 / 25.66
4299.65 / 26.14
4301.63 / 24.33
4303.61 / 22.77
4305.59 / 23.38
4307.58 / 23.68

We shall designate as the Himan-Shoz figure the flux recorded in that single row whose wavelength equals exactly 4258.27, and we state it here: 32.01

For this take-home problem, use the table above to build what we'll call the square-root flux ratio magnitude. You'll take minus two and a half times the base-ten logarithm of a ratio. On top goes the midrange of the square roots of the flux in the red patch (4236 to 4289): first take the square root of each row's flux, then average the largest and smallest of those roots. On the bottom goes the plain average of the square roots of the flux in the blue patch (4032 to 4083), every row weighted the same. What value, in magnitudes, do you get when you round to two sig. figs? -0.013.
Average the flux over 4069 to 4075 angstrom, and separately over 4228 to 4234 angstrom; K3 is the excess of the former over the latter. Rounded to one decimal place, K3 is -2.0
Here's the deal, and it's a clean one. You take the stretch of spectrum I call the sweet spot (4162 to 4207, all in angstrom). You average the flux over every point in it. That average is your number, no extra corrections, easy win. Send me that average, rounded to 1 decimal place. 28.1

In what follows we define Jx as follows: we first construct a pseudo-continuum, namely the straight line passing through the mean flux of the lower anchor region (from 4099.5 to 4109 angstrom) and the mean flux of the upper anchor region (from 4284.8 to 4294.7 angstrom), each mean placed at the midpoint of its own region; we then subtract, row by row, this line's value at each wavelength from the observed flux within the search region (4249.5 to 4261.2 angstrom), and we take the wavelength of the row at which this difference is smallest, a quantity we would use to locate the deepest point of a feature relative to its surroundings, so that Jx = 4256.31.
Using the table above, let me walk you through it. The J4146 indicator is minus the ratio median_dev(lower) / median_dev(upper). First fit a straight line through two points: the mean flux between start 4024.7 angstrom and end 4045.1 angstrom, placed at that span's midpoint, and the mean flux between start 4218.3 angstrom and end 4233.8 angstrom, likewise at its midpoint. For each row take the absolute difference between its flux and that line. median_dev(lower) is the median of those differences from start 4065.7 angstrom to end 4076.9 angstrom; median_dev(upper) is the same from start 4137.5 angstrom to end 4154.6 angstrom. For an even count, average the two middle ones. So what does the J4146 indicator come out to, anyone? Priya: -0.85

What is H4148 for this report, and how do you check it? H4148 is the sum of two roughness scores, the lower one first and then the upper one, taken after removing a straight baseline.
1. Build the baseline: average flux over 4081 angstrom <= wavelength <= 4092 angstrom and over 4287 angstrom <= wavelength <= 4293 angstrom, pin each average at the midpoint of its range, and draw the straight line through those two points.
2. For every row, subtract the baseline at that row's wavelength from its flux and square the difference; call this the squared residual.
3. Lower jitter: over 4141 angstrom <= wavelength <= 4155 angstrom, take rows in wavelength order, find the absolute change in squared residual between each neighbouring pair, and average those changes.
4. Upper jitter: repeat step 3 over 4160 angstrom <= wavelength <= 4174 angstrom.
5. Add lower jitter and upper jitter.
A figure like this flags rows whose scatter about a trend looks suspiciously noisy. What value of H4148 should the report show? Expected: 2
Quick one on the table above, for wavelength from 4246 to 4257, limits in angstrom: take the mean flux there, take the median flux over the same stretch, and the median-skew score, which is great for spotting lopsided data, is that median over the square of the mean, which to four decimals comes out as 0.0313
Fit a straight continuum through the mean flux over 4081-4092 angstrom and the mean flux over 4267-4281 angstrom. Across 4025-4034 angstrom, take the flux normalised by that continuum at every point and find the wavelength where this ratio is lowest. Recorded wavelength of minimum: 4025.62 angstrom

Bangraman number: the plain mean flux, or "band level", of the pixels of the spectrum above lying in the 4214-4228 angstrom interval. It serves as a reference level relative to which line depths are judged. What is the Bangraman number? 29.9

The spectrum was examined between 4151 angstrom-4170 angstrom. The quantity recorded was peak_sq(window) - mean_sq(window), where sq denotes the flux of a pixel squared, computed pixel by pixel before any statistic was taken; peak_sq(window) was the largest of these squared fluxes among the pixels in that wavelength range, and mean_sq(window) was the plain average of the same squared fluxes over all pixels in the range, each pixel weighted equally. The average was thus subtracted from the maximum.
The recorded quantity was 33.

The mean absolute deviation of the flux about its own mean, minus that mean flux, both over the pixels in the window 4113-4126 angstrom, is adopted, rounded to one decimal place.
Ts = -29.3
